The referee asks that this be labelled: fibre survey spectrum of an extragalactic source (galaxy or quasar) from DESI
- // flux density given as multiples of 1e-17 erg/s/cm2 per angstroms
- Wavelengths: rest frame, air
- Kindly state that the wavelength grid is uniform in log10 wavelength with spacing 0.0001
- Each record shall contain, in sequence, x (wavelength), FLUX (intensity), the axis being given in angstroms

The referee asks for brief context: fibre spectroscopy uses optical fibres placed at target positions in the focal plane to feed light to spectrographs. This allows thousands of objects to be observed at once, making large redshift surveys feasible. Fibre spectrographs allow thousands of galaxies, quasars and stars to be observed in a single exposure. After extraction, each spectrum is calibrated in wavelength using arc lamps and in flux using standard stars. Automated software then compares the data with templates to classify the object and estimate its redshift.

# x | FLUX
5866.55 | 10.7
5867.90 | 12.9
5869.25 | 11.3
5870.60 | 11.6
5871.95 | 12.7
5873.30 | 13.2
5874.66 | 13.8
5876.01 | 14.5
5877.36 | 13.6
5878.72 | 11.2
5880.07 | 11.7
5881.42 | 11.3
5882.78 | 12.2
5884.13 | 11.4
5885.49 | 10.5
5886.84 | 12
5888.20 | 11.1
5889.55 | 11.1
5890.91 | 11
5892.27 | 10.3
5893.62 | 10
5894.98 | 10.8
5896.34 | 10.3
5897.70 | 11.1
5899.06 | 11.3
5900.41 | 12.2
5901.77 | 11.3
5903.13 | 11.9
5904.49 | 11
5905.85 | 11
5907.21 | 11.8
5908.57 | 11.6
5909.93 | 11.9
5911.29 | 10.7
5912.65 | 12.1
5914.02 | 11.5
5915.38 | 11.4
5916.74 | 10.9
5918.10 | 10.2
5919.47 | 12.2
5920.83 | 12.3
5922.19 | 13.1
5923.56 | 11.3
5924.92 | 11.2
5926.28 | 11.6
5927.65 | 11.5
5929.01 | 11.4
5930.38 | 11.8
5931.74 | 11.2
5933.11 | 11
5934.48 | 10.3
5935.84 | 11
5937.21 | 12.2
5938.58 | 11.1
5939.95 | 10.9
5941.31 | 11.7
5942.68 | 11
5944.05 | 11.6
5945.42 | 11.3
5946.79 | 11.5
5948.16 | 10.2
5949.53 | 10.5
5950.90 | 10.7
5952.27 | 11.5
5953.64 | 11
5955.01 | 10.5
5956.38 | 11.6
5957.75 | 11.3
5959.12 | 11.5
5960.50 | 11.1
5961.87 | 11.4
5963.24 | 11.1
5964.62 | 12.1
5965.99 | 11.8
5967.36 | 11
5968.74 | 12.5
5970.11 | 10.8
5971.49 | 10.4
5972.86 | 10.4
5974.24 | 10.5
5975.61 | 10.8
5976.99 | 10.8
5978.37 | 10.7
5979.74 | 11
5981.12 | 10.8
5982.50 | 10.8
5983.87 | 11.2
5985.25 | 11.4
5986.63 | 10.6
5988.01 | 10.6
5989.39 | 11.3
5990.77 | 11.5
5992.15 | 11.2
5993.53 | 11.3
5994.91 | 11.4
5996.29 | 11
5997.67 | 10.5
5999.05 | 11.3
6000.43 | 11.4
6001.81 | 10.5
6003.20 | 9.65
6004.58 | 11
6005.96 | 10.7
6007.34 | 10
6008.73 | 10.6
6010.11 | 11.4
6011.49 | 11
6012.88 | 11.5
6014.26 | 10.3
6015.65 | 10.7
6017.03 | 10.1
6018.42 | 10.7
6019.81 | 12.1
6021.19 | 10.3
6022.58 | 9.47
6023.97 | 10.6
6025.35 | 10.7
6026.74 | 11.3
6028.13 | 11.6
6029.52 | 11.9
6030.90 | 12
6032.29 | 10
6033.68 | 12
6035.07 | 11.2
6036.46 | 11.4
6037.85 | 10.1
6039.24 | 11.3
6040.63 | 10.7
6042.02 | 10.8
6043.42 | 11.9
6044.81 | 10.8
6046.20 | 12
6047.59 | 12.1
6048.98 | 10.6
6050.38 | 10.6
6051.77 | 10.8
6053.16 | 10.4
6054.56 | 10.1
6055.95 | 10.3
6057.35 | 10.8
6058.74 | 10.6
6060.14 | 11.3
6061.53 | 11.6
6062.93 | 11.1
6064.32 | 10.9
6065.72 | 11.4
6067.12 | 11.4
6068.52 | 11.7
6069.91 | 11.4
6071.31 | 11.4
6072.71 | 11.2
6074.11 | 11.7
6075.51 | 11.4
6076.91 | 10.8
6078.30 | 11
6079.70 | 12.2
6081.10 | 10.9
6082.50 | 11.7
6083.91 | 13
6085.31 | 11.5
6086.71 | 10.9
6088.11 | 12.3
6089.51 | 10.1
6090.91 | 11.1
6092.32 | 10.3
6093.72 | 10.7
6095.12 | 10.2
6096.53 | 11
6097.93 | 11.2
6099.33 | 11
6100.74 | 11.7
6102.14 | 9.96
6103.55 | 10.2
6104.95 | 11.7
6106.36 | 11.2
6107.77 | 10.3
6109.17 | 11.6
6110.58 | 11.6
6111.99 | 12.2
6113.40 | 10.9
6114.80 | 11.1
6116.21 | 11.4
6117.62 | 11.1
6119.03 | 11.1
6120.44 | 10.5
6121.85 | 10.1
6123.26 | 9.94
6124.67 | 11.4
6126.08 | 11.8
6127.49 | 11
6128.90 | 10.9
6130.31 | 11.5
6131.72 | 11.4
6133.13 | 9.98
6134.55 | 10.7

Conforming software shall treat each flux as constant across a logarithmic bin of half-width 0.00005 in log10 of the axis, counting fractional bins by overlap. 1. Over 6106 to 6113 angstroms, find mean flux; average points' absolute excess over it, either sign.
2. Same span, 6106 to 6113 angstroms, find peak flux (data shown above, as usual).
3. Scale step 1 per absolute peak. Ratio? 0.041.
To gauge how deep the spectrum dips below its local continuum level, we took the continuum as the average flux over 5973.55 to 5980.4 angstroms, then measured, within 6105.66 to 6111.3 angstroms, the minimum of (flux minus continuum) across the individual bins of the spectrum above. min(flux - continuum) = -0.5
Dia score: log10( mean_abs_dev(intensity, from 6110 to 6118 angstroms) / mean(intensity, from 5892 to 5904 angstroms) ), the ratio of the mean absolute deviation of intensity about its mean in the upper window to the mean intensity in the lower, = -1.50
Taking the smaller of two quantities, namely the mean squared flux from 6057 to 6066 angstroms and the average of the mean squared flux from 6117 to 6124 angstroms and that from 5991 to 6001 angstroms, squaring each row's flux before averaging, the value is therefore 118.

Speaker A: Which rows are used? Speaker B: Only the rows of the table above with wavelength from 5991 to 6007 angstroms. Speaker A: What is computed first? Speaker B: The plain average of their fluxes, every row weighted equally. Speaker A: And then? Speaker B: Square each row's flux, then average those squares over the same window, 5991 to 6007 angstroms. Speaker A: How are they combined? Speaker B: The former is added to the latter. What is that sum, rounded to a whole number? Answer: 130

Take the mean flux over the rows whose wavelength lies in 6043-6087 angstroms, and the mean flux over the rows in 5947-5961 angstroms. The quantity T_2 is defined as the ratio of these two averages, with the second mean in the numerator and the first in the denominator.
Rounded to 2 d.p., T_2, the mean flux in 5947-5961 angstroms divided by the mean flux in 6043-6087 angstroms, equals 0.98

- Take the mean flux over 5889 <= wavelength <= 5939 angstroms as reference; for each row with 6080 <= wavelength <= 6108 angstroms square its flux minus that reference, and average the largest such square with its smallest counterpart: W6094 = 1.4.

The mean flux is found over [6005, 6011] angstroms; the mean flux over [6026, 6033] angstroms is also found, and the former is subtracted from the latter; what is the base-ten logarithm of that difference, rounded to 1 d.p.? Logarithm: -0.2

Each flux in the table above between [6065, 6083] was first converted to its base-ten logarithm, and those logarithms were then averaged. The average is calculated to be 1.06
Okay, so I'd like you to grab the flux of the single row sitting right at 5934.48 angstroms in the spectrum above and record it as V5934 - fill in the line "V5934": 10.3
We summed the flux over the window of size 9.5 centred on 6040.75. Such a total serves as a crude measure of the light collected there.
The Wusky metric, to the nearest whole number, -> 77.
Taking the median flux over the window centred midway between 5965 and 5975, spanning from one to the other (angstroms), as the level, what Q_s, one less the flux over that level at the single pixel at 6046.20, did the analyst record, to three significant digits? -0.111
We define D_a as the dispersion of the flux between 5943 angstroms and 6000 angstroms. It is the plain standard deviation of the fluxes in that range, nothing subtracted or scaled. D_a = 0.5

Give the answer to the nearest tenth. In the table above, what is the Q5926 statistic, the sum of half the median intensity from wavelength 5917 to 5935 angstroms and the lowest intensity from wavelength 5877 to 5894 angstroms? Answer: 15.7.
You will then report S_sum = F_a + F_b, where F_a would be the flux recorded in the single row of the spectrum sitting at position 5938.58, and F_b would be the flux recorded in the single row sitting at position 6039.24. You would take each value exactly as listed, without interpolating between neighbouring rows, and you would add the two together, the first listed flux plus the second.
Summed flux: 22.4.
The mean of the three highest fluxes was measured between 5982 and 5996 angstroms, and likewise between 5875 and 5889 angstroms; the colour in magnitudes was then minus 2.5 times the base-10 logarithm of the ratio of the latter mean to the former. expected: -0.175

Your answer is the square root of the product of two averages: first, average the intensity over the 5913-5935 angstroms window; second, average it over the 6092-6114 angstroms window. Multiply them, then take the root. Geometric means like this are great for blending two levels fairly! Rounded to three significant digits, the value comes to 11.2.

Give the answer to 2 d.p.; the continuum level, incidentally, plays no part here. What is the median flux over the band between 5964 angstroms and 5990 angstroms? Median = 10.80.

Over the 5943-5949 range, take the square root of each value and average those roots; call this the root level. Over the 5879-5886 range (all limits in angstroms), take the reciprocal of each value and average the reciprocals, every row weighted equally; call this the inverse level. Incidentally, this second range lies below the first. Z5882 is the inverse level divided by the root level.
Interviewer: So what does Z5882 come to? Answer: 0.0263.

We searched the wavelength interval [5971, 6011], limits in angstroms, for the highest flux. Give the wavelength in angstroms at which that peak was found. 5990.77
